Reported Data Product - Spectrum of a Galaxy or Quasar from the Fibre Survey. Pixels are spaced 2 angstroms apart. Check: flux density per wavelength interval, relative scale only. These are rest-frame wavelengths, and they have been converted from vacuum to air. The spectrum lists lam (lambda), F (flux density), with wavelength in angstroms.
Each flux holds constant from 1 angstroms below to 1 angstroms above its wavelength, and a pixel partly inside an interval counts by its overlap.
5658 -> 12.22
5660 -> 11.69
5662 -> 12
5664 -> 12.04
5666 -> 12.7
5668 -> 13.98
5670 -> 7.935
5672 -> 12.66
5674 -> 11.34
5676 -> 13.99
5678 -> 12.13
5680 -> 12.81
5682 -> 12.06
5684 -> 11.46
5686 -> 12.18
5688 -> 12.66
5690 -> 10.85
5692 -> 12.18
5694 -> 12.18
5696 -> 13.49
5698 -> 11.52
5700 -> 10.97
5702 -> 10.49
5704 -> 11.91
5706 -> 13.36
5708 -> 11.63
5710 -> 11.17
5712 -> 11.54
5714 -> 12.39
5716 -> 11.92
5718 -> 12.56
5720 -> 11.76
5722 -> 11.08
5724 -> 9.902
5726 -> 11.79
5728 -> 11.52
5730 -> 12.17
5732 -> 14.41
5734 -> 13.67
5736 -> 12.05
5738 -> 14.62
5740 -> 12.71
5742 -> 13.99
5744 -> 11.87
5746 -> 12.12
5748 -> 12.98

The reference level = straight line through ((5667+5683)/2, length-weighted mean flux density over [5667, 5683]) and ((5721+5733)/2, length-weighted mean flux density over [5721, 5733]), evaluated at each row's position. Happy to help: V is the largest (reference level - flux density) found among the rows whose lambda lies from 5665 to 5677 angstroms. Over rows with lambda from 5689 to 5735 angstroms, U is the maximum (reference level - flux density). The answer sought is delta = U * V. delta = 8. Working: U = 1.9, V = 4.21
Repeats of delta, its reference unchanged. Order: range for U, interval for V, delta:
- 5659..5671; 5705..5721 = 3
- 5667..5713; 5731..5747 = -1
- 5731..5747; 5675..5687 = 0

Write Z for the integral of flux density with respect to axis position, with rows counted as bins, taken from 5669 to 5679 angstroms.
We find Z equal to 116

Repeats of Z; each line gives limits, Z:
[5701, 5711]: 117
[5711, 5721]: 120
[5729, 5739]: 134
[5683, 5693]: 119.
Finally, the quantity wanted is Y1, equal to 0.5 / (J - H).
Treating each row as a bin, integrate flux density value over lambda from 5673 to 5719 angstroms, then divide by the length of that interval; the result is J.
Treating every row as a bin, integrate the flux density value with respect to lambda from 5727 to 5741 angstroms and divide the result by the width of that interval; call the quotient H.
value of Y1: -1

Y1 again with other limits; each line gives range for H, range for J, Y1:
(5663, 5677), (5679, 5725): -2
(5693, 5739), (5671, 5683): 1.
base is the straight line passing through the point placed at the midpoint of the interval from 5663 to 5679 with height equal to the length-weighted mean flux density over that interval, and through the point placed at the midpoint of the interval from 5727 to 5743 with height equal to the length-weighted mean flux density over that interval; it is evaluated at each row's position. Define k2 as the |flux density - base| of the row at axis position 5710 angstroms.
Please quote 1.56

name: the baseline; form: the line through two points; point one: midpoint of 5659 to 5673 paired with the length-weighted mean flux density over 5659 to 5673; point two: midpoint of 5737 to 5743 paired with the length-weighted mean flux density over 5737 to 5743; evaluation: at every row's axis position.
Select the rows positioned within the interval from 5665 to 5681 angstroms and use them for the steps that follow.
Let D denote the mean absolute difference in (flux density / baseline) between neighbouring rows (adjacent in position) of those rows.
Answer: 0.22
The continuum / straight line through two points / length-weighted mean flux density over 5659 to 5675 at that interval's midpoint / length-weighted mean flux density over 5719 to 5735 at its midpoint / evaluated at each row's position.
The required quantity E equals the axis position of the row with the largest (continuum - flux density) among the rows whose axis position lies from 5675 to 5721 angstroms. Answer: 5702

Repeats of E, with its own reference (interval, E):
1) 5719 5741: 5724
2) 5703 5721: 5710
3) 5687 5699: 5690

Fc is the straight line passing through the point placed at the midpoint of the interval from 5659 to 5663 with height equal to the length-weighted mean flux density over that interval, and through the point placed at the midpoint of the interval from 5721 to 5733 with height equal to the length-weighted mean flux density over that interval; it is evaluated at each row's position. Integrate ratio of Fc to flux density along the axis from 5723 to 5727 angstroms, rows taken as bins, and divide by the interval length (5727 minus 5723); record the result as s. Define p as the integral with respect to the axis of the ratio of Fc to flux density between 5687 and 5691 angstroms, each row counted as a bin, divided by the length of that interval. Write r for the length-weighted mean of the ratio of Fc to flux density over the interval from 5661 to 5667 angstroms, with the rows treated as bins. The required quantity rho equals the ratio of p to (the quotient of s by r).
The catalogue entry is 0.89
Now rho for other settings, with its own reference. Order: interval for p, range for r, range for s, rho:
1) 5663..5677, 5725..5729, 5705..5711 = 1.04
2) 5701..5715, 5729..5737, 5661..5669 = 0.98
